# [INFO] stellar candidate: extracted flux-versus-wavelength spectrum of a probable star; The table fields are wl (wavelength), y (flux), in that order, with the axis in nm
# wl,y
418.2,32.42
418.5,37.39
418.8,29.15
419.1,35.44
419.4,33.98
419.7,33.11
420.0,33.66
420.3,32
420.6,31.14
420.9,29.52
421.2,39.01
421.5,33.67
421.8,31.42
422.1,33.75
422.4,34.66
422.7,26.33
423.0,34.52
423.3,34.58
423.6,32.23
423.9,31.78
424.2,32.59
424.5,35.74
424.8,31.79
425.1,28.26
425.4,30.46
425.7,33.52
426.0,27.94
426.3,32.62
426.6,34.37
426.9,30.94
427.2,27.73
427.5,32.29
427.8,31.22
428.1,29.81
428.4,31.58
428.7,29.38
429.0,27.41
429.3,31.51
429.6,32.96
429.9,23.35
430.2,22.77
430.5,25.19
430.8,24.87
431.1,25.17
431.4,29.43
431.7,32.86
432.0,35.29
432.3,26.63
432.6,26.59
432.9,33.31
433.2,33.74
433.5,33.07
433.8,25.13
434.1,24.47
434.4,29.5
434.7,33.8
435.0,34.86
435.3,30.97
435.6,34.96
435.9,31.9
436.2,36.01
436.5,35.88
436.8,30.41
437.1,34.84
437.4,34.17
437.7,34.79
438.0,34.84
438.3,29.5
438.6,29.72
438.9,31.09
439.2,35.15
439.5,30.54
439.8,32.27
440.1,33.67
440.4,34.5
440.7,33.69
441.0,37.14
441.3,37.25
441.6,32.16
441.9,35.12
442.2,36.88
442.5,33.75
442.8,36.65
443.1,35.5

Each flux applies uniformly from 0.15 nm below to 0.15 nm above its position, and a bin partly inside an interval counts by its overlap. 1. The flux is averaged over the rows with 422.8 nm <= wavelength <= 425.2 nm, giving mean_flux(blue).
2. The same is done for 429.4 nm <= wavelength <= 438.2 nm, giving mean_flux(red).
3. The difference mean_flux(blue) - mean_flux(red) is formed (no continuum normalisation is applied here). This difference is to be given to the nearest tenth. 1.9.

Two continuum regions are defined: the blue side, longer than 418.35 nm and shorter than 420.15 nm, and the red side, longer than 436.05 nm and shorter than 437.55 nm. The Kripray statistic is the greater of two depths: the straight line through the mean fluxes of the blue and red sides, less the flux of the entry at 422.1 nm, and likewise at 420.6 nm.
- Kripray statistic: 2.7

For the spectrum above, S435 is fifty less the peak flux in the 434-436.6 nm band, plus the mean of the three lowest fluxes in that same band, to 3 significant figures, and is 42.3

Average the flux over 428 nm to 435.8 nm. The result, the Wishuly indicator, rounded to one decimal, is 29.6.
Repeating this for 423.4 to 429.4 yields 31.2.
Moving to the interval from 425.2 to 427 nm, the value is 31.6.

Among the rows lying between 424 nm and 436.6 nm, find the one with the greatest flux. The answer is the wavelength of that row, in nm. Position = 436.2 nm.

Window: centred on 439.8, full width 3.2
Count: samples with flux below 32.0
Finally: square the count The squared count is 16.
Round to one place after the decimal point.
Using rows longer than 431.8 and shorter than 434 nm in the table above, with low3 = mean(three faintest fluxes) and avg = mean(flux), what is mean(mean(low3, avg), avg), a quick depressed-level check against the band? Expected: 29.4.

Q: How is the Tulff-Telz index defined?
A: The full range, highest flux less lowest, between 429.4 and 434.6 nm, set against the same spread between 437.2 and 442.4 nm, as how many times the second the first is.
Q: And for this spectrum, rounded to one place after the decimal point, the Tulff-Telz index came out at 1.6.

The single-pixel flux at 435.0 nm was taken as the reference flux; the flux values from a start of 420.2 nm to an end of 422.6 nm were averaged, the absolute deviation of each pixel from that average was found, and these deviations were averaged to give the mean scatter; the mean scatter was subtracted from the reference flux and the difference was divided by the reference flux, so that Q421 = 0.939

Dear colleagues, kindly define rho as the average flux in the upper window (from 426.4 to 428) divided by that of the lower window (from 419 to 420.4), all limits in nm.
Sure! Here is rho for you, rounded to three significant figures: 0.931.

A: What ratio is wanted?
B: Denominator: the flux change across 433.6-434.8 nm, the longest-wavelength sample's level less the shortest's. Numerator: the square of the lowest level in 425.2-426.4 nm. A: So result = 90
